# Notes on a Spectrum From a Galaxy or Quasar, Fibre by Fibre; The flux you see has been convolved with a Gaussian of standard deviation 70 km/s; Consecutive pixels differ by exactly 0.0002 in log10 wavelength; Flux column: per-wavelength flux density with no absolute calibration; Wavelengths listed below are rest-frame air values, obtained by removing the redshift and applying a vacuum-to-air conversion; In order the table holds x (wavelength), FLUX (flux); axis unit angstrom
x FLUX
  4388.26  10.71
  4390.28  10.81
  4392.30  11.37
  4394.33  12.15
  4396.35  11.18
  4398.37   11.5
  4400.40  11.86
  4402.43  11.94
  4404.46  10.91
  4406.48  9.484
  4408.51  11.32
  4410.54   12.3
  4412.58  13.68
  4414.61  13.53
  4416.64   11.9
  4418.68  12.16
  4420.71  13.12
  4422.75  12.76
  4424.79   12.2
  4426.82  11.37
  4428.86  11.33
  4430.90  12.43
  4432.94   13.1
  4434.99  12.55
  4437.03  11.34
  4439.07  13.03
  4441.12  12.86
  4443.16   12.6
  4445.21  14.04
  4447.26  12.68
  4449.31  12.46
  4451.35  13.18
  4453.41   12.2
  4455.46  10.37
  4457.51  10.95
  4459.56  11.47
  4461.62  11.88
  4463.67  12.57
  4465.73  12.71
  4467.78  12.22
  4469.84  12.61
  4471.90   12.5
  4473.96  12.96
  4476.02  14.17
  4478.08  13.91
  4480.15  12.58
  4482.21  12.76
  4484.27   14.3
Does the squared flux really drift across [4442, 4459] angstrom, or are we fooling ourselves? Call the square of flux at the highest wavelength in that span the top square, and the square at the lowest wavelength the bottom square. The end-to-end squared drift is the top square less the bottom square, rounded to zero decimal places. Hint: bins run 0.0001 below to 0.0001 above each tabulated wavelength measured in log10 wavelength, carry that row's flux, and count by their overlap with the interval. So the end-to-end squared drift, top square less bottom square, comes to -39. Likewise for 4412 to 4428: -58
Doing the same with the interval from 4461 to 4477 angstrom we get 60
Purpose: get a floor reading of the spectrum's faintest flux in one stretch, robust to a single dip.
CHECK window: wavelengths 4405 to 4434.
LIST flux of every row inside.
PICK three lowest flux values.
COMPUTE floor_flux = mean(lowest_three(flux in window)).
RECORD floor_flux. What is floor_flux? 10.7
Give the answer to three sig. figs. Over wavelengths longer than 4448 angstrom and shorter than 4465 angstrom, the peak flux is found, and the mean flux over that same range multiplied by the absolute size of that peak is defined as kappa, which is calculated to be 157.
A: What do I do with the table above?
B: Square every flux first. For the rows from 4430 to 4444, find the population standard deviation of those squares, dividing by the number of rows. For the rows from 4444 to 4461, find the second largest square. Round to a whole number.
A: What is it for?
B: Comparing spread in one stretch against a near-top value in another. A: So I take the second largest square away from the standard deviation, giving -160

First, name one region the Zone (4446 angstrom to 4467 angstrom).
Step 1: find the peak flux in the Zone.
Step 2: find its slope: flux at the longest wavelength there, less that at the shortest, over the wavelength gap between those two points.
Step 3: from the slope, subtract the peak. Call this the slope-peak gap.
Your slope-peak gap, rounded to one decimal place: -13.2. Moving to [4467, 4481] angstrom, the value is -14.1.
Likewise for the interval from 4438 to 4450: -14.1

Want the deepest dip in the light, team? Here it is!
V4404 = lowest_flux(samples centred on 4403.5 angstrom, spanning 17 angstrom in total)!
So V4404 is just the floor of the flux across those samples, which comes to 9.484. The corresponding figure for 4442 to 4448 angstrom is 12.6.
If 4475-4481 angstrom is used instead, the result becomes 12.58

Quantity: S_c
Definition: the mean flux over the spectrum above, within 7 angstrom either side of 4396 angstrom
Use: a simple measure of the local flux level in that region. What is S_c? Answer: 11.5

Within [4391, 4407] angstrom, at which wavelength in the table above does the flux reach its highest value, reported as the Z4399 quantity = 4394.33 angstrom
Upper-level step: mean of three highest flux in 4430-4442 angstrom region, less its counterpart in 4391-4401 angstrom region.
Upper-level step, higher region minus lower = 1.2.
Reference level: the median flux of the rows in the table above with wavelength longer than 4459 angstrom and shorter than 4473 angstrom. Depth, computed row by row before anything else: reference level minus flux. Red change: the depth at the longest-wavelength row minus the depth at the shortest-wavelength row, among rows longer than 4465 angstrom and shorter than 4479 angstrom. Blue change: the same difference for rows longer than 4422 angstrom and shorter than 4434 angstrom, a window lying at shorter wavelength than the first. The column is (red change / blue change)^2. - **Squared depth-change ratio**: 12.5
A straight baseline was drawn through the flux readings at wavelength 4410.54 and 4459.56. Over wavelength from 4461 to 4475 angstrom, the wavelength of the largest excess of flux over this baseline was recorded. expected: 4473.96 angstrom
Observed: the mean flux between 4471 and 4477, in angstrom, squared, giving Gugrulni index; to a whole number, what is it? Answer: 175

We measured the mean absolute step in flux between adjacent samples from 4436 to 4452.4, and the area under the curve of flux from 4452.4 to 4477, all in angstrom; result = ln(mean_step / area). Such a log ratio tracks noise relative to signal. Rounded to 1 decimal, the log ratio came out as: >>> -5.9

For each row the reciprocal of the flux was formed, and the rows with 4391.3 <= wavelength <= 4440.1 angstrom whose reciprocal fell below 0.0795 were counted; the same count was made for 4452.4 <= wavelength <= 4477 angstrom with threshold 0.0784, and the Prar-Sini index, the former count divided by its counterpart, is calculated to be 3.0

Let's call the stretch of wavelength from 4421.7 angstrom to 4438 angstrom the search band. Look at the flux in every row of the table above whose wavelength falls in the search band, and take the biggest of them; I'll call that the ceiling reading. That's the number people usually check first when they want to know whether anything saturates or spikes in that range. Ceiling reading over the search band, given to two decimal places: 13.10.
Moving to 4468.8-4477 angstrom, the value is 14.17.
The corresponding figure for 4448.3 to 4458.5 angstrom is 13.18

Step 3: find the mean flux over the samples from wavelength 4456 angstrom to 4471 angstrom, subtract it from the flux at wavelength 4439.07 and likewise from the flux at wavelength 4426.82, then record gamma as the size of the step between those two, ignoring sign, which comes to 1.7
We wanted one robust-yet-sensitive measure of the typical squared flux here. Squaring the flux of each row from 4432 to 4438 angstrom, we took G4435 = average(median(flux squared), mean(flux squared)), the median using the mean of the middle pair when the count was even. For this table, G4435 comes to 155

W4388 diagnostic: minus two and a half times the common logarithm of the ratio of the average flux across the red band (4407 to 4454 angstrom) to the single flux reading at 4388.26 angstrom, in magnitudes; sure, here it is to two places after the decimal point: -0.17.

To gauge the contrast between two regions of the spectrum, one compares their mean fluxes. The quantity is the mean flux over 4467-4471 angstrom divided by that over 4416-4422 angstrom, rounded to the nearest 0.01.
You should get 1.00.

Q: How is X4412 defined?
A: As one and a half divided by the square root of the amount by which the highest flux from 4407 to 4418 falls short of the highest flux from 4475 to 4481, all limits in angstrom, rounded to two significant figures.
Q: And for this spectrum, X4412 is 2.1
